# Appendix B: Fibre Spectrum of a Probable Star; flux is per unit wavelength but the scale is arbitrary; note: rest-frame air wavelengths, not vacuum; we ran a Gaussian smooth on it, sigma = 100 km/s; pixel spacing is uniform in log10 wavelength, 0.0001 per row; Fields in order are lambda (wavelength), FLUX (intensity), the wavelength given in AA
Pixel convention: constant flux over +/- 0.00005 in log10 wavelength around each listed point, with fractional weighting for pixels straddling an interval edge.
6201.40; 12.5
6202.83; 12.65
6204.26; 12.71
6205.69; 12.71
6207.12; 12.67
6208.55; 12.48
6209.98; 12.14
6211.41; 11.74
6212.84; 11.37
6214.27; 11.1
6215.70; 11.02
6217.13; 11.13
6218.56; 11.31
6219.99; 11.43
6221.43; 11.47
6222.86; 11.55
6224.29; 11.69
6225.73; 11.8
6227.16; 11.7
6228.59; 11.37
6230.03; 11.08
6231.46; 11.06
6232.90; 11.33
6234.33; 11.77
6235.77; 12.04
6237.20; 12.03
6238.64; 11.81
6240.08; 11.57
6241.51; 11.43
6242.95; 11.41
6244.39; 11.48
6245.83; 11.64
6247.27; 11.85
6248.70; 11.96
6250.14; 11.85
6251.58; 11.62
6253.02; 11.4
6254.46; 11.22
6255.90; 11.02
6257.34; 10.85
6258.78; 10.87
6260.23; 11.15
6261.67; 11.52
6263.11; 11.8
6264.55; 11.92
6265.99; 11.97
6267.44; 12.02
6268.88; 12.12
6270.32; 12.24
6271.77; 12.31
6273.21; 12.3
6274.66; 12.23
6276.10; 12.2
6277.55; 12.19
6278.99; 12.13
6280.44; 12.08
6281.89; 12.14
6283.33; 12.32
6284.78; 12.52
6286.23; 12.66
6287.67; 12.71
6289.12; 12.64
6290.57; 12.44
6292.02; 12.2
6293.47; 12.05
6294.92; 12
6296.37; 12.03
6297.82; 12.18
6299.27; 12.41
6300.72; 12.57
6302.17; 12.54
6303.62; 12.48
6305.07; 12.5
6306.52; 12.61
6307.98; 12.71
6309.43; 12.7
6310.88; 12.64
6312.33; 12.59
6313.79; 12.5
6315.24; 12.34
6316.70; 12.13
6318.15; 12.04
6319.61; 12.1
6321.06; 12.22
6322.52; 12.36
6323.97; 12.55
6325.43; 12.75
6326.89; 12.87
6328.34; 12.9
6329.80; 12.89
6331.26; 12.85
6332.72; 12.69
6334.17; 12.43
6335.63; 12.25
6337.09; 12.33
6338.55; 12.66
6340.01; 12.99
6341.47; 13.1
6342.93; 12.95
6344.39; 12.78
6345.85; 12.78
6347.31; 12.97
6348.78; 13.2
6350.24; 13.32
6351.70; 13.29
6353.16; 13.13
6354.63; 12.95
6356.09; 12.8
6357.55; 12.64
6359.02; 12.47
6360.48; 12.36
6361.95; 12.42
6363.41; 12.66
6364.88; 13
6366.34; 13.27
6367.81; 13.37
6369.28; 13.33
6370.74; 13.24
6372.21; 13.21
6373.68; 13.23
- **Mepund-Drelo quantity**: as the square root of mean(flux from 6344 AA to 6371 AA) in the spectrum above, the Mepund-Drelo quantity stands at 3.60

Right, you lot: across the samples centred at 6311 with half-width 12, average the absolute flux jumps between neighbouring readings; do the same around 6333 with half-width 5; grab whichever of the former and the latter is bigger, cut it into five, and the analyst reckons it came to 0.0243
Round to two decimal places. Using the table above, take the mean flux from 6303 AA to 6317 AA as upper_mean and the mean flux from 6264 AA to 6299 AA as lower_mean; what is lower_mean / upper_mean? 0.98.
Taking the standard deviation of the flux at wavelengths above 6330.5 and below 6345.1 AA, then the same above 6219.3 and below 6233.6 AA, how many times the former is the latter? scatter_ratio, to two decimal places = 0.87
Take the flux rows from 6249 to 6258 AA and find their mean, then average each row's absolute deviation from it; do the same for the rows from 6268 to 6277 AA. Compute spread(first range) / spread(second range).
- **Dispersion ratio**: 5.9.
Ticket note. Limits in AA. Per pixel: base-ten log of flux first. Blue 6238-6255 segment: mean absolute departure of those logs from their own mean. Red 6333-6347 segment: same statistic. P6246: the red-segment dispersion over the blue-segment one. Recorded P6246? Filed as 1.2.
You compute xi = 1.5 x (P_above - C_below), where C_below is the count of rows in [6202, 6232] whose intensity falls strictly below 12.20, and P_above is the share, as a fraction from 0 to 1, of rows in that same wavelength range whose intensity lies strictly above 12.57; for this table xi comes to -24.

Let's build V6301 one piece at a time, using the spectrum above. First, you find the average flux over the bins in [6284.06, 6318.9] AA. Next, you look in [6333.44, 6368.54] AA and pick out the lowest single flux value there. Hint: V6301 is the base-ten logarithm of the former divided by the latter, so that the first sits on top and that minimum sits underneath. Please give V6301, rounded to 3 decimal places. 0.006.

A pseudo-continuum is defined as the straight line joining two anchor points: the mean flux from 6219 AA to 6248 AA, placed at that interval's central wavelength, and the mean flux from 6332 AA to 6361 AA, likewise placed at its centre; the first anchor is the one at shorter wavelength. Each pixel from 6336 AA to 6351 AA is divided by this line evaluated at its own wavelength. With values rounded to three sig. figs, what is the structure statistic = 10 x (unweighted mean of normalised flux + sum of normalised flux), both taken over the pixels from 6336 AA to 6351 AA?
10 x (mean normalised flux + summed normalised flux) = 111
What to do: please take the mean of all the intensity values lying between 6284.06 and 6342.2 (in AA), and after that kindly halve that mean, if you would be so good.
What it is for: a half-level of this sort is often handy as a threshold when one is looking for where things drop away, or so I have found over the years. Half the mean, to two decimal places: 6.25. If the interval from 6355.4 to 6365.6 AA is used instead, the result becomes 6.31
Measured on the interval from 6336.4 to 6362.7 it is 6.42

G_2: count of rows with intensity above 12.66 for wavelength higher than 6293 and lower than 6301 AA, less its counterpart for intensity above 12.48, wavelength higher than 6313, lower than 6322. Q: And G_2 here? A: -1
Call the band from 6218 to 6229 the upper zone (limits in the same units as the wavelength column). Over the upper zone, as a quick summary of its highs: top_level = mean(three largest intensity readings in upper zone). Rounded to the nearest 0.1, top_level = 11.7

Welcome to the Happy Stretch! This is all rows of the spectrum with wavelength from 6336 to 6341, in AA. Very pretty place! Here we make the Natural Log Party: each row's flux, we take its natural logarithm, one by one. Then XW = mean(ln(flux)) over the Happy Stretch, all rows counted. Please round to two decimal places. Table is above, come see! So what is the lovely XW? 2.54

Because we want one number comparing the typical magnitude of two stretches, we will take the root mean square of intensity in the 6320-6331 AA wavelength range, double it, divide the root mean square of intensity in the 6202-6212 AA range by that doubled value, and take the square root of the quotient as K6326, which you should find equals 0.701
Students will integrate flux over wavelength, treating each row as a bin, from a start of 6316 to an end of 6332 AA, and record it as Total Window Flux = 200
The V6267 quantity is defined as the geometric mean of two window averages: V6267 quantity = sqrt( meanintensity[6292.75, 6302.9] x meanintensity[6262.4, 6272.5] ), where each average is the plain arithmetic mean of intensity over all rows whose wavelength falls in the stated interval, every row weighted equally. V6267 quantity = 12.2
